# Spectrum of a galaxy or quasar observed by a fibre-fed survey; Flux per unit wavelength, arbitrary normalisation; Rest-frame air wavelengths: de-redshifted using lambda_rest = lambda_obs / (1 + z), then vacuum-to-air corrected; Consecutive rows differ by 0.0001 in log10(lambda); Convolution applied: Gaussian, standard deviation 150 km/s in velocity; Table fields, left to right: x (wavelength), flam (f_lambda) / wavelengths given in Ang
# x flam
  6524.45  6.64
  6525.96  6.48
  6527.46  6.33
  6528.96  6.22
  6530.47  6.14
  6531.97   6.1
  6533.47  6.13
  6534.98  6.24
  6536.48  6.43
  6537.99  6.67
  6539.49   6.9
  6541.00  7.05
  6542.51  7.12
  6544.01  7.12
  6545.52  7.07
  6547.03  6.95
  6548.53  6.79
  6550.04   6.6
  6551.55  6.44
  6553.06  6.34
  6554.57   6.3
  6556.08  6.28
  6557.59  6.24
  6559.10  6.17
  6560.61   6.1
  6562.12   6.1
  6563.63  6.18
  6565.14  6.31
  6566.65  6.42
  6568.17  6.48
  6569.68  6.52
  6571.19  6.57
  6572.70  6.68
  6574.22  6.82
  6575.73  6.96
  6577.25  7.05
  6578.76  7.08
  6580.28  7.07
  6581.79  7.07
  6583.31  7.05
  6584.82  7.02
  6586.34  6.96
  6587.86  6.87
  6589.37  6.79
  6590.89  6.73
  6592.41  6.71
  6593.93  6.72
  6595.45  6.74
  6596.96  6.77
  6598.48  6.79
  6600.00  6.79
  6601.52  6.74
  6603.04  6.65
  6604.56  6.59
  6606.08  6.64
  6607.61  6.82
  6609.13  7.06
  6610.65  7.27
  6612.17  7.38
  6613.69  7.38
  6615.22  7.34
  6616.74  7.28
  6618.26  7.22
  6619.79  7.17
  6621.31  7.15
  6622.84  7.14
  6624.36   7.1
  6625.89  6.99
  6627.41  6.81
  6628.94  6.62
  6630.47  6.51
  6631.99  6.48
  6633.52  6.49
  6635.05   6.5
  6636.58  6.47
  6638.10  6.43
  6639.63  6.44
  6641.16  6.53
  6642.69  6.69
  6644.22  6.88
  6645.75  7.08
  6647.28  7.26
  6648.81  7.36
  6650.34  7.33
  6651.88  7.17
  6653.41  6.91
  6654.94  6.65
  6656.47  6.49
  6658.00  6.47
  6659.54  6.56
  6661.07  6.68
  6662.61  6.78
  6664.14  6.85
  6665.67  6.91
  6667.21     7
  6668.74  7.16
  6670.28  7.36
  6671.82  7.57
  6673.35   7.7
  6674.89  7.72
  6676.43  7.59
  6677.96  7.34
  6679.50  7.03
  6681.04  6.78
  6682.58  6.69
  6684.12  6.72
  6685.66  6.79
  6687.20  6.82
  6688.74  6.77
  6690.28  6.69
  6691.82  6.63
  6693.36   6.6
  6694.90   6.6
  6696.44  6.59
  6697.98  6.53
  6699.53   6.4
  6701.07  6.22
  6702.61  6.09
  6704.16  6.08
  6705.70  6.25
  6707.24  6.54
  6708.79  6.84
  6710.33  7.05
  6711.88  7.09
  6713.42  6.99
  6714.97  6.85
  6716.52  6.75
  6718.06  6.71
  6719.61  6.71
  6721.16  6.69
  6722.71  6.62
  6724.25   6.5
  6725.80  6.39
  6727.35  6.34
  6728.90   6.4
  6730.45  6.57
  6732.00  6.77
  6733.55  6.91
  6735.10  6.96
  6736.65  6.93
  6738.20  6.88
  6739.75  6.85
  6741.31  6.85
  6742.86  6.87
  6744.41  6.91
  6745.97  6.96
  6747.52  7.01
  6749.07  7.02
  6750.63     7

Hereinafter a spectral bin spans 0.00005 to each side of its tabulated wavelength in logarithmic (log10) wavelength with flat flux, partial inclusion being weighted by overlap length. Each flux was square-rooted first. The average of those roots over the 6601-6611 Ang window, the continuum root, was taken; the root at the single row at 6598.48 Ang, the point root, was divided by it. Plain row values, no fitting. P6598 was 1.00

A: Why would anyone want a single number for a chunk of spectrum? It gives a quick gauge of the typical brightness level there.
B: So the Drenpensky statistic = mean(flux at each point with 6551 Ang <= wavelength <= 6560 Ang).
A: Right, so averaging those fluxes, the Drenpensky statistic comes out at 6.3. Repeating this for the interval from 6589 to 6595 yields 6.7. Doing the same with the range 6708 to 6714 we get 7.0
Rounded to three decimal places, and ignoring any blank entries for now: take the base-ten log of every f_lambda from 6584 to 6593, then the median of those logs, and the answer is 0.834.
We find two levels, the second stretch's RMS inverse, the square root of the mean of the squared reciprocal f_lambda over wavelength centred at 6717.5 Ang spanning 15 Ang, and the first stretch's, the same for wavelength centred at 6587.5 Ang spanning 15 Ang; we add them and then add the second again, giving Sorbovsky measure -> 0.440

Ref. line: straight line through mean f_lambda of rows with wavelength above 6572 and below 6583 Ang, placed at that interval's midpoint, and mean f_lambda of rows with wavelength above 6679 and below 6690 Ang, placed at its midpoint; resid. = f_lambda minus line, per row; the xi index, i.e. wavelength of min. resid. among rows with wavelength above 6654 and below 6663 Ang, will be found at 6658.00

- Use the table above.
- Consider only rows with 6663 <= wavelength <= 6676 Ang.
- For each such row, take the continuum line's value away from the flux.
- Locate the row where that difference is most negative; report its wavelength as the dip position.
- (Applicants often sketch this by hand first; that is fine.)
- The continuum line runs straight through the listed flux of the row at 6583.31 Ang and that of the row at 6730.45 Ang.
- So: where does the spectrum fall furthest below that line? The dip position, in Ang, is 6664.14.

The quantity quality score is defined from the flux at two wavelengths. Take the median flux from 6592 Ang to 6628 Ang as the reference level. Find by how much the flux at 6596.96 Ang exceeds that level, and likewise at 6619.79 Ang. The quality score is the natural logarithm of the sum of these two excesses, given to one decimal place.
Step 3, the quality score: -2.0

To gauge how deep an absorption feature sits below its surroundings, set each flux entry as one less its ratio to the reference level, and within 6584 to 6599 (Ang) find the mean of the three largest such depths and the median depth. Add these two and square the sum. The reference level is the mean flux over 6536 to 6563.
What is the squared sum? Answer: 0.002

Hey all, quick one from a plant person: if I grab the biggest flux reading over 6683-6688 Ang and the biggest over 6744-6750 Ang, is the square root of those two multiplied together 6.92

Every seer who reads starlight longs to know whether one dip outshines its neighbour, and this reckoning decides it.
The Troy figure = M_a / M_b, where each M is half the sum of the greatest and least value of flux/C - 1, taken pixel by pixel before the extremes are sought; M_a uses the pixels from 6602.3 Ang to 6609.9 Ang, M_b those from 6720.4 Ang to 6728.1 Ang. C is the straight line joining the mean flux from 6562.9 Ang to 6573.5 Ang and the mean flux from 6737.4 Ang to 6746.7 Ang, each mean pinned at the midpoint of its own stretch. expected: -1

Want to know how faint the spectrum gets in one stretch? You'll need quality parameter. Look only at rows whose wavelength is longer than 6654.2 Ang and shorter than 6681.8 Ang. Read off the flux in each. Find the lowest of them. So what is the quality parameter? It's 6.47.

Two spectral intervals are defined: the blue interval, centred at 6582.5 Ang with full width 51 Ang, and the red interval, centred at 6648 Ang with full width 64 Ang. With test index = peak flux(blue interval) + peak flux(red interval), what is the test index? 14.80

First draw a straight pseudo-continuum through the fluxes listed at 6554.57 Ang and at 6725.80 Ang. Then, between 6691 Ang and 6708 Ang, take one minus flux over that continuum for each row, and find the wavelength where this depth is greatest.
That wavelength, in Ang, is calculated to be 6704.16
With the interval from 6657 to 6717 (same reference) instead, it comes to 6704.16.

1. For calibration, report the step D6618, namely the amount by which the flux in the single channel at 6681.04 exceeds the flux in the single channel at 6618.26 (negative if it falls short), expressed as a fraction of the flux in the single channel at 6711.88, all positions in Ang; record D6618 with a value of -0.06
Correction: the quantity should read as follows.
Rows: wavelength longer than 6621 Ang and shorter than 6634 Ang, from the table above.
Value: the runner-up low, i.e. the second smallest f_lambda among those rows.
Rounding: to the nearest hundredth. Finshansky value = 6.49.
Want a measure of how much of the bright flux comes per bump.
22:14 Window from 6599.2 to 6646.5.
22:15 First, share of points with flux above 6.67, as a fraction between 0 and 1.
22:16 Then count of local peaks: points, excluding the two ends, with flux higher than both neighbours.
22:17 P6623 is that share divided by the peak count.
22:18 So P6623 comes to 0.61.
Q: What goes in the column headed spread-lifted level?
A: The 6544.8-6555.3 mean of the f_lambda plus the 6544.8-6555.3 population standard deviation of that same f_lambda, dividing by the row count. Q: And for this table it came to 6.92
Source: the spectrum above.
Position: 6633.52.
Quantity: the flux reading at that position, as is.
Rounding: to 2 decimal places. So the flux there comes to 6.49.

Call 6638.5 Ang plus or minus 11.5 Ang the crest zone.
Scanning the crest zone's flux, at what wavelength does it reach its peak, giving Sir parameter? 6648.81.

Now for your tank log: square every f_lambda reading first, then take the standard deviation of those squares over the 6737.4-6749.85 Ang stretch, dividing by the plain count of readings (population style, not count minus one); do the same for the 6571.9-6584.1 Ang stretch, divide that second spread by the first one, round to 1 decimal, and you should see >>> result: 2.1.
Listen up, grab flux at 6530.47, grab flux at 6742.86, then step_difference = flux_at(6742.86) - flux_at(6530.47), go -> 0.7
